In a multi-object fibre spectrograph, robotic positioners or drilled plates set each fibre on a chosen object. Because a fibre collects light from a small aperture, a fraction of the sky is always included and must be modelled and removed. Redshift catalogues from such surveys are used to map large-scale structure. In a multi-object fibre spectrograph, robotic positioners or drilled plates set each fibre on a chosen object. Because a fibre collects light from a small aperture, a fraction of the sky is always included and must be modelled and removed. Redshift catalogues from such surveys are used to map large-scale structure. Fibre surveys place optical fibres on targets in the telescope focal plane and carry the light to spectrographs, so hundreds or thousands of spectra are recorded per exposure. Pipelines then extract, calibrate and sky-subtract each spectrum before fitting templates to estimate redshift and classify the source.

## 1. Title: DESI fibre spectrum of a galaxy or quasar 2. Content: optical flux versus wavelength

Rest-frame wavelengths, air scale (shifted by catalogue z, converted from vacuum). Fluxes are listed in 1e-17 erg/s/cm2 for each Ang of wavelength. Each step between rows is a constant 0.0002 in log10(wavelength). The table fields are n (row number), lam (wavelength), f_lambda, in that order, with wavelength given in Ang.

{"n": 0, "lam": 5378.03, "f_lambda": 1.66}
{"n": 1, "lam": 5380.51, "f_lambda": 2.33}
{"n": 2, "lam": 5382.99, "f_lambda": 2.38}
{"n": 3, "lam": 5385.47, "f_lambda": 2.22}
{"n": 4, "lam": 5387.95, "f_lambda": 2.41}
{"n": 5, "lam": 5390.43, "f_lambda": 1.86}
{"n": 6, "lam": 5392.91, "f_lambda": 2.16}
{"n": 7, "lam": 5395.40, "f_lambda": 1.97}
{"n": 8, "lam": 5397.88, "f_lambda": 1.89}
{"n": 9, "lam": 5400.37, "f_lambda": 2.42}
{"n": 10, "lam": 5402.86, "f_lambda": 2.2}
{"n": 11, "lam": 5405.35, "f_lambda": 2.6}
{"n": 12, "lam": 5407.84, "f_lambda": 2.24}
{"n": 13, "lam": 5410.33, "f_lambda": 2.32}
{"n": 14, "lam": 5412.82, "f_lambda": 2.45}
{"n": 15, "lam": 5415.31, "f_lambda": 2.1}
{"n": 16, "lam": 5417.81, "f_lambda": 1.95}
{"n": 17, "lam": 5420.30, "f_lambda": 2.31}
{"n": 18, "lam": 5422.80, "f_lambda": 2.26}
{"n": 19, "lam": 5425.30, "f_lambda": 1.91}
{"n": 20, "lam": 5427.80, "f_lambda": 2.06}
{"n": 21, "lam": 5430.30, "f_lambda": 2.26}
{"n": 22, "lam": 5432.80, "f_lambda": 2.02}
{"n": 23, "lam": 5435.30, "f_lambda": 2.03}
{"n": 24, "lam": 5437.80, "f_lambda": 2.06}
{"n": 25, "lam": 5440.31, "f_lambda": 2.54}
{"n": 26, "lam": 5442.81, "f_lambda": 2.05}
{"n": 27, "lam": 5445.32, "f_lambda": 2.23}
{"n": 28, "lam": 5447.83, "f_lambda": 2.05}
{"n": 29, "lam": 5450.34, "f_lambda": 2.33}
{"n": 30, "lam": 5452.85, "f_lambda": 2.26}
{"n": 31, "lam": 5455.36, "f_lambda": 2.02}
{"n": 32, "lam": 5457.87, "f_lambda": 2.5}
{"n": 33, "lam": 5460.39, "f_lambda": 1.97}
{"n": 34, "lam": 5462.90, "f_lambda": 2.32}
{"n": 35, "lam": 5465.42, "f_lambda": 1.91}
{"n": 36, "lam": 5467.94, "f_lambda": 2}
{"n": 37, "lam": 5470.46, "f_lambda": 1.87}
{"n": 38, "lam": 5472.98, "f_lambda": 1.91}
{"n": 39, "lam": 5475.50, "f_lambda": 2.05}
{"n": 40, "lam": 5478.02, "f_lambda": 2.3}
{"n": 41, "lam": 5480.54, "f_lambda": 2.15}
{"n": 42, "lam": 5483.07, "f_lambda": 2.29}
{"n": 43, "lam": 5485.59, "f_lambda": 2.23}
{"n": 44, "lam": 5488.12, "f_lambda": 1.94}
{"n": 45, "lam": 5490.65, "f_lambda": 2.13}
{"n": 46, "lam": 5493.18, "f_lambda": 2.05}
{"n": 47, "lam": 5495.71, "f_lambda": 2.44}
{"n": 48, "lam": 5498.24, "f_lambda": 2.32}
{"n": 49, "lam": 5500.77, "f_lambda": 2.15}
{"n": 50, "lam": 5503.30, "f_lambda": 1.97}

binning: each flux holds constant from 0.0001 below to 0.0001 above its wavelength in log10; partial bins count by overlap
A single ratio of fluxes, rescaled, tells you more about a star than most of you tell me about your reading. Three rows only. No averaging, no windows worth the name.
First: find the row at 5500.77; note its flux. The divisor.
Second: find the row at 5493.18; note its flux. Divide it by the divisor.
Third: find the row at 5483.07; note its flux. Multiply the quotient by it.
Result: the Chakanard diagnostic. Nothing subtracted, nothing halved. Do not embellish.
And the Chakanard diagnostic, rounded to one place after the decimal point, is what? 2.2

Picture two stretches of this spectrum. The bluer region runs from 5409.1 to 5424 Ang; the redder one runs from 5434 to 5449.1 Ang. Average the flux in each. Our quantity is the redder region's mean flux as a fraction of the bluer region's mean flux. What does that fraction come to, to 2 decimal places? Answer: 0.97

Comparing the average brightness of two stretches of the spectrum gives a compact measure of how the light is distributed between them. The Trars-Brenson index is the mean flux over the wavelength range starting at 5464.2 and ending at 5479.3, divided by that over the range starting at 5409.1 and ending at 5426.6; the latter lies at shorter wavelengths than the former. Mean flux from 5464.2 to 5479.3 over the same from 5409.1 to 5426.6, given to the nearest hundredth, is 0.92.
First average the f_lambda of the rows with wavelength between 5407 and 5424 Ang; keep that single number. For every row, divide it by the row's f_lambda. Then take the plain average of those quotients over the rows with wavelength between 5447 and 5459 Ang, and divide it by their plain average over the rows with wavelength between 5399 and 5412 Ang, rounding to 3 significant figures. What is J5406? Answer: 1.06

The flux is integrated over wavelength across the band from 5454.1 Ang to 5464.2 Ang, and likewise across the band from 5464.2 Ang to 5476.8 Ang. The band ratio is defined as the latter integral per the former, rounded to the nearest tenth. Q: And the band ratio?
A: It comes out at 1.1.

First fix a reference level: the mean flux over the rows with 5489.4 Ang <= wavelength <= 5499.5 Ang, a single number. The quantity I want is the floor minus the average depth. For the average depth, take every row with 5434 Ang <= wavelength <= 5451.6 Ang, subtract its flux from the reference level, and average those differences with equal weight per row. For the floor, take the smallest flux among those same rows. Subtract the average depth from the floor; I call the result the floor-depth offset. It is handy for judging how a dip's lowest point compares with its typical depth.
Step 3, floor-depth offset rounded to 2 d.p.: 1.98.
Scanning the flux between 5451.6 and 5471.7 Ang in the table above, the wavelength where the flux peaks 5457.87 Ang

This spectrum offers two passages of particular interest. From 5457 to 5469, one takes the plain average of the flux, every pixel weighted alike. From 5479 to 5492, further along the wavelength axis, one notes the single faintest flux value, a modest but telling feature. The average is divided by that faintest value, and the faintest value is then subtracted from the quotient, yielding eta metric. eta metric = -0.84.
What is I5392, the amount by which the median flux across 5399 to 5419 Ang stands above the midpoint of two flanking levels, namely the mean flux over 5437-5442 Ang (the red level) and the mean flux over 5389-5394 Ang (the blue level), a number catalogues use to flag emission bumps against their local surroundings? 0.12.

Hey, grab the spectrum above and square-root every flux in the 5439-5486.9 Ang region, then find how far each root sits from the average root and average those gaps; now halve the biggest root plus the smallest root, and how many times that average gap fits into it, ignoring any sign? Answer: 26.1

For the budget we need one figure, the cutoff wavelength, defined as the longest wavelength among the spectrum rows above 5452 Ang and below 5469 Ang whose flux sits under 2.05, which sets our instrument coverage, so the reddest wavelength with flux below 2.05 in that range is 5467.94 Ang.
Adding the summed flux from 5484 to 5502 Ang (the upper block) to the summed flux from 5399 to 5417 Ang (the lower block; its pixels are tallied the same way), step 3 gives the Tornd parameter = 31.6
